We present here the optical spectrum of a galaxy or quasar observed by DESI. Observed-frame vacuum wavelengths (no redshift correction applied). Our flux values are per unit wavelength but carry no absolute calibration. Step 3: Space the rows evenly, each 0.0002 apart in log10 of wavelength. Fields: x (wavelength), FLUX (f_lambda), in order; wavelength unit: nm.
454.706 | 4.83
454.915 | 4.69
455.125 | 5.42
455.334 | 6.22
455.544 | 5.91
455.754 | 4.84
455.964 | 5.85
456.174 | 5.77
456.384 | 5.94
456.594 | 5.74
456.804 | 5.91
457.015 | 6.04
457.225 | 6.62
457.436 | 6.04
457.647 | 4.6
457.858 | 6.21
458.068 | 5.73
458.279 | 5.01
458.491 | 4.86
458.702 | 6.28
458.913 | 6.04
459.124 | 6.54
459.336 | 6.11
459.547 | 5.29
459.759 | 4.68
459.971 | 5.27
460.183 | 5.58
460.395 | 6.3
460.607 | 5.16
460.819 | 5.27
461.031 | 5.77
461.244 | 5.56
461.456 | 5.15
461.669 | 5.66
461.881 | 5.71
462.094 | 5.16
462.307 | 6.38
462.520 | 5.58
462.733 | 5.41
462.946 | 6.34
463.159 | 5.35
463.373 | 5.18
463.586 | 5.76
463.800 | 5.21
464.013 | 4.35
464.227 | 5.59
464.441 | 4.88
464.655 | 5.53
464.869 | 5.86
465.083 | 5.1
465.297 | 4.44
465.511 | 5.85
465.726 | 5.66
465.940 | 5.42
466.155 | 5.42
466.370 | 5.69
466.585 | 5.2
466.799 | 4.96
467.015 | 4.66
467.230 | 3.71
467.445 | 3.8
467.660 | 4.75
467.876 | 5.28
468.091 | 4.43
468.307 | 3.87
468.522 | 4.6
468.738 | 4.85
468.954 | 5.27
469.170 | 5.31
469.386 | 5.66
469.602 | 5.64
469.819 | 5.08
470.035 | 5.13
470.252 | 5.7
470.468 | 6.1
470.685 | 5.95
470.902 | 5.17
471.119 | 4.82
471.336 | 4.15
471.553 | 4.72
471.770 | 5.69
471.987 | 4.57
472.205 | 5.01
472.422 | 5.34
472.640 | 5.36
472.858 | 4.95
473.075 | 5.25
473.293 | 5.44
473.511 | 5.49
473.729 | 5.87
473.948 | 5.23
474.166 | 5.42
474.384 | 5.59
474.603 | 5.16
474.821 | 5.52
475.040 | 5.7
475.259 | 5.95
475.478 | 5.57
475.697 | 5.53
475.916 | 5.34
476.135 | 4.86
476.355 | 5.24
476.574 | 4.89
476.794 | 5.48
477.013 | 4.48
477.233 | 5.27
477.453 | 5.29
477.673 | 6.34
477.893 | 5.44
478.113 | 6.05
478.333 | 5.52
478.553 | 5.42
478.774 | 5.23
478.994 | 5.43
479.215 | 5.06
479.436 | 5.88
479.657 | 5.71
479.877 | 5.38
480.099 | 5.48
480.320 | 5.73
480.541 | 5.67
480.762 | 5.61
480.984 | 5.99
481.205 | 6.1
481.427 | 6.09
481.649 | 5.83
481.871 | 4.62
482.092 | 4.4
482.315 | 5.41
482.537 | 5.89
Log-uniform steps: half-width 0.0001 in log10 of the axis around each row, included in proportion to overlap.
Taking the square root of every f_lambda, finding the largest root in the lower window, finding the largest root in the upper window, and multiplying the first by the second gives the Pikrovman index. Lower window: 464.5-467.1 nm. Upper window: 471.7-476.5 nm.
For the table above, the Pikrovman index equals 5.90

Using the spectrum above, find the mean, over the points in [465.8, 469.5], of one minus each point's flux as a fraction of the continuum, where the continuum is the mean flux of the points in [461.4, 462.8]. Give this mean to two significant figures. 0.13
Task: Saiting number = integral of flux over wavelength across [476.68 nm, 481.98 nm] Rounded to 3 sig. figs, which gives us 29.4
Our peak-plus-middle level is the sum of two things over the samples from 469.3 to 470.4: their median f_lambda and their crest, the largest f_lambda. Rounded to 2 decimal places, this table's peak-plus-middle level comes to 11.34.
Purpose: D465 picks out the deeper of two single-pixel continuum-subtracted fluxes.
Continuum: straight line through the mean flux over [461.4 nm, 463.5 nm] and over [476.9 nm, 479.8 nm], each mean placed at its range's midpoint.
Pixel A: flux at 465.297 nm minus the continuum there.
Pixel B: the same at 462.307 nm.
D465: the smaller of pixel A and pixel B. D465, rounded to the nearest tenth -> -1.1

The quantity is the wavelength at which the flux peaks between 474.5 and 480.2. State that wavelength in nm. 477.673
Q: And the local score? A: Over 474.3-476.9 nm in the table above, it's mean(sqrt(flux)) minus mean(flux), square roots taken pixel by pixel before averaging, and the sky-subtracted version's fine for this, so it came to -3.08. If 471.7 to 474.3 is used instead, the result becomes -3.00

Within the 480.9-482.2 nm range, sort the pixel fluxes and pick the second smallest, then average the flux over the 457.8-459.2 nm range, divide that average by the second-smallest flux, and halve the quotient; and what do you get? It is 0.63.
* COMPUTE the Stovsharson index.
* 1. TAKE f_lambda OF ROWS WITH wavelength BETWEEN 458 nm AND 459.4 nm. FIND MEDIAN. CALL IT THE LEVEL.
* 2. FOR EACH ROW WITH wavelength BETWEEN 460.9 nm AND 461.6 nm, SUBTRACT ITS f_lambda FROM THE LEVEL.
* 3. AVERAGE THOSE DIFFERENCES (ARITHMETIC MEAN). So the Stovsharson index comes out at 0.55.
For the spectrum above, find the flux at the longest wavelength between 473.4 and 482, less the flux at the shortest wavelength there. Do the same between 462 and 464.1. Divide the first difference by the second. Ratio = 1.1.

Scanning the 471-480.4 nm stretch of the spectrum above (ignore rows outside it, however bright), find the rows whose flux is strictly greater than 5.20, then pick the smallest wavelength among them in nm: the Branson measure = 471.770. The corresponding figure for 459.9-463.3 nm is 459.971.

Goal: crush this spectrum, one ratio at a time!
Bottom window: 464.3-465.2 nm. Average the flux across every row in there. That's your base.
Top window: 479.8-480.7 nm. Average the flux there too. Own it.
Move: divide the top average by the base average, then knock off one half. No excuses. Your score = 0.54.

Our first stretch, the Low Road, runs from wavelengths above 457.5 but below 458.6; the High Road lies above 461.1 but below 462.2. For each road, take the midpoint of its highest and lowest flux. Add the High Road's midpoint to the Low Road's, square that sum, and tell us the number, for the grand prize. 117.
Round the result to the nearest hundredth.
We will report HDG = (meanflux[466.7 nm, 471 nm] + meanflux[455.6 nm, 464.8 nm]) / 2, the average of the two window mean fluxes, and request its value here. 5.29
